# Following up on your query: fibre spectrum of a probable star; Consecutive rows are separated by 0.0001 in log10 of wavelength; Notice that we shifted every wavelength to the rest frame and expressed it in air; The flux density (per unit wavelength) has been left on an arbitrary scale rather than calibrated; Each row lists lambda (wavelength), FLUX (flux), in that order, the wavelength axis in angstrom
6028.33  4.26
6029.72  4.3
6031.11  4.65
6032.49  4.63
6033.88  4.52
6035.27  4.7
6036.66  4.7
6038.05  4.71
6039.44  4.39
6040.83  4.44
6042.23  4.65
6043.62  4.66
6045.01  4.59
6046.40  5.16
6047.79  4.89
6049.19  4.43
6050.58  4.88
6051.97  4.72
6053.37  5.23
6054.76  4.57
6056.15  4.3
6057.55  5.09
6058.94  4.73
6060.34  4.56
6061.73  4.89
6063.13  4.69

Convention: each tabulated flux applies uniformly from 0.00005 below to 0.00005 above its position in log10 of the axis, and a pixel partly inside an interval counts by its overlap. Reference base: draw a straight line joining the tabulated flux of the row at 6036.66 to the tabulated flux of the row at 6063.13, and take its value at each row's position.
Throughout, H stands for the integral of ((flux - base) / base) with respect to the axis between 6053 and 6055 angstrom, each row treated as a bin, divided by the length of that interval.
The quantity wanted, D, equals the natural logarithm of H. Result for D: -3.0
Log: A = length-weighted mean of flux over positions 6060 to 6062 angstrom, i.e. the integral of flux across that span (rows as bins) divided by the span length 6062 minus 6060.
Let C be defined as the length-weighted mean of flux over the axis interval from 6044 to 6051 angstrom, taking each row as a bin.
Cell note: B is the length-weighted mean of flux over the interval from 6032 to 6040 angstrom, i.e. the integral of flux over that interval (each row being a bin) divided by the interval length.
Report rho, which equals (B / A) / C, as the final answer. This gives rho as 0.204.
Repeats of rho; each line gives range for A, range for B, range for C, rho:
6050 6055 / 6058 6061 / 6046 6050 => 0.200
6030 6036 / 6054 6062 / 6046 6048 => 0.202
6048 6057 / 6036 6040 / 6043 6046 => 0.209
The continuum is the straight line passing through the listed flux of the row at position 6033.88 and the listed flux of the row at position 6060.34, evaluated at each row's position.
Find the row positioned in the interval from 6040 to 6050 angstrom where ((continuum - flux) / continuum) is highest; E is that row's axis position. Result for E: 6049.19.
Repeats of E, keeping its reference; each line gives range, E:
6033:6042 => 6039.44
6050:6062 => 6056.15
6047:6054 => 6049.19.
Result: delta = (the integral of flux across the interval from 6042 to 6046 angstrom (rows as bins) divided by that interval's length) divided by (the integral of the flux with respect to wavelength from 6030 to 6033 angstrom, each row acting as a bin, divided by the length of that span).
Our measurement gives 1.02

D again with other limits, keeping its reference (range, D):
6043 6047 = -3.8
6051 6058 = -4.1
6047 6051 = -4.8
